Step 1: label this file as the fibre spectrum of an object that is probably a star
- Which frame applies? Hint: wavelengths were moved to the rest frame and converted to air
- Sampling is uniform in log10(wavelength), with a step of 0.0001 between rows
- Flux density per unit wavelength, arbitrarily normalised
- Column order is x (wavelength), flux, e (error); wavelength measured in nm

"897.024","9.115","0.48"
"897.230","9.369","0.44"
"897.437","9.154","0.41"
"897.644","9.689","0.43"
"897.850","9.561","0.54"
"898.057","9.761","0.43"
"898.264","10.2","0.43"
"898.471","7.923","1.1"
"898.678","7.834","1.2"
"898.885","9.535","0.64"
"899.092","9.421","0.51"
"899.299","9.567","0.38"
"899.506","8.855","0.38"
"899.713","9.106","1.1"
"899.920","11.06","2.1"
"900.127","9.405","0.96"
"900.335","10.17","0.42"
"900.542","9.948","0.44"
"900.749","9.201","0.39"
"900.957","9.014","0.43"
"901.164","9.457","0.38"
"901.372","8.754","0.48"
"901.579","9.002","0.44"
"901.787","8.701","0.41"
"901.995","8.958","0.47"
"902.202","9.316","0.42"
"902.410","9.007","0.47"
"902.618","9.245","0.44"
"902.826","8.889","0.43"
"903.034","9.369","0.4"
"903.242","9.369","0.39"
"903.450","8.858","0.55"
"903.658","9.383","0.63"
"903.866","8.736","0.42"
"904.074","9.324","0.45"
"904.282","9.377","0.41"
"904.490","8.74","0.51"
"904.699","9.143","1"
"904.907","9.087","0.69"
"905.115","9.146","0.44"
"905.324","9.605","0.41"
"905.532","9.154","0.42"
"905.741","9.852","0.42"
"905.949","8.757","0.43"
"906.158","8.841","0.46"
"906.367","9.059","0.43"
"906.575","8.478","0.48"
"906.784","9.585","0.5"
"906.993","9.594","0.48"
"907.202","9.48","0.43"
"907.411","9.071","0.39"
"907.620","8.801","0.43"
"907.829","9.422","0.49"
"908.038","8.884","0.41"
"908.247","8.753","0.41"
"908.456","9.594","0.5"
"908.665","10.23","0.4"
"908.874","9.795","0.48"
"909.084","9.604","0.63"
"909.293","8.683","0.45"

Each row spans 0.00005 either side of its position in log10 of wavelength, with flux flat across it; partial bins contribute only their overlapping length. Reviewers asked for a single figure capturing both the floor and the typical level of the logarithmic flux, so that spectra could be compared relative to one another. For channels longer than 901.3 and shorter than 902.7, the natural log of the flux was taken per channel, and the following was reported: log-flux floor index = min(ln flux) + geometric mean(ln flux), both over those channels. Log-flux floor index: 4.36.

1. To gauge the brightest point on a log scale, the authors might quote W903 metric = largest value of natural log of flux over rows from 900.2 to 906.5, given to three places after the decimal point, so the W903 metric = 2.319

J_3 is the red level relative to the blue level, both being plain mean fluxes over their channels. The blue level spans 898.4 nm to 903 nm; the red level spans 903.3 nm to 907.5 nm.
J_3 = 1.00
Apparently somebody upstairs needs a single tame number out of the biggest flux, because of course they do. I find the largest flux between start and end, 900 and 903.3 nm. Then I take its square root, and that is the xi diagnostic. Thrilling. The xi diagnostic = 3.19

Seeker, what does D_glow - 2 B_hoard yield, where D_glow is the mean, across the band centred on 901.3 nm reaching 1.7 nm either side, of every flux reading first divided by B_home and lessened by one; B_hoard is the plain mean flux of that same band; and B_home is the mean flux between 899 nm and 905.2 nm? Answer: -18.6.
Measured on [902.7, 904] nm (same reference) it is -18.2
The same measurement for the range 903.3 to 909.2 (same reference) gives -18.5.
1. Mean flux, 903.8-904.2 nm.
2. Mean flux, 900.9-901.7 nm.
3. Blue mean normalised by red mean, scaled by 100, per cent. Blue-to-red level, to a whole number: 100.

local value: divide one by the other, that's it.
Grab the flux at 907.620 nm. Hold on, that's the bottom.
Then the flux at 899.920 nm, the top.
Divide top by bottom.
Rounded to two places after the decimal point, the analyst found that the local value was 1.26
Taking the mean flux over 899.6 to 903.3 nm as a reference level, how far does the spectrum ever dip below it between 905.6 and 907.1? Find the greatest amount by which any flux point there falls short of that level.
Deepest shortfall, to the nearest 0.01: 0.85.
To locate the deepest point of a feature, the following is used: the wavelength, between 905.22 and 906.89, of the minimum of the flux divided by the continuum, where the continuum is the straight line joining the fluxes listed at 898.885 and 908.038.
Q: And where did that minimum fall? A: 906.575 nm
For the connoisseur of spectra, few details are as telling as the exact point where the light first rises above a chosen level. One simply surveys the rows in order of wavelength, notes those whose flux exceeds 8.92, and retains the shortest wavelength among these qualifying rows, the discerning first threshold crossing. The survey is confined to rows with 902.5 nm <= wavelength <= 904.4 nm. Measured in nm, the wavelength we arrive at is 902.618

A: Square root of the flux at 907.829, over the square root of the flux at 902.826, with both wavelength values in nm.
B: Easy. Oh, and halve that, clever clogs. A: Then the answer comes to 0.515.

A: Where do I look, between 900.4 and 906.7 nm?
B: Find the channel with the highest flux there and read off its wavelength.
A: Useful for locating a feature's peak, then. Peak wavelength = 900.542 nm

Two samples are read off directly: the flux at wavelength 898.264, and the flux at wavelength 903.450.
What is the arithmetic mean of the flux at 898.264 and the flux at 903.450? 9.53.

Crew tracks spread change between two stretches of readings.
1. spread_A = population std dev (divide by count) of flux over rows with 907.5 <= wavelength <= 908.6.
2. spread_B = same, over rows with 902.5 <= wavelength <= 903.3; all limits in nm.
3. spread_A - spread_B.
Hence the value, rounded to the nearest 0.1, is 0.2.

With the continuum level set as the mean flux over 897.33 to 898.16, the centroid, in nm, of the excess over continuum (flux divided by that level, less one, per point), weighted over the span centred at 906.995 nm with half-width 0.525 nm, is 906.84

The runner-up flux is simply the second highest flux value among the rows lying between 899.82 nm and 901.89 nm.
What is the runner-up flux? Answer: 10.17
